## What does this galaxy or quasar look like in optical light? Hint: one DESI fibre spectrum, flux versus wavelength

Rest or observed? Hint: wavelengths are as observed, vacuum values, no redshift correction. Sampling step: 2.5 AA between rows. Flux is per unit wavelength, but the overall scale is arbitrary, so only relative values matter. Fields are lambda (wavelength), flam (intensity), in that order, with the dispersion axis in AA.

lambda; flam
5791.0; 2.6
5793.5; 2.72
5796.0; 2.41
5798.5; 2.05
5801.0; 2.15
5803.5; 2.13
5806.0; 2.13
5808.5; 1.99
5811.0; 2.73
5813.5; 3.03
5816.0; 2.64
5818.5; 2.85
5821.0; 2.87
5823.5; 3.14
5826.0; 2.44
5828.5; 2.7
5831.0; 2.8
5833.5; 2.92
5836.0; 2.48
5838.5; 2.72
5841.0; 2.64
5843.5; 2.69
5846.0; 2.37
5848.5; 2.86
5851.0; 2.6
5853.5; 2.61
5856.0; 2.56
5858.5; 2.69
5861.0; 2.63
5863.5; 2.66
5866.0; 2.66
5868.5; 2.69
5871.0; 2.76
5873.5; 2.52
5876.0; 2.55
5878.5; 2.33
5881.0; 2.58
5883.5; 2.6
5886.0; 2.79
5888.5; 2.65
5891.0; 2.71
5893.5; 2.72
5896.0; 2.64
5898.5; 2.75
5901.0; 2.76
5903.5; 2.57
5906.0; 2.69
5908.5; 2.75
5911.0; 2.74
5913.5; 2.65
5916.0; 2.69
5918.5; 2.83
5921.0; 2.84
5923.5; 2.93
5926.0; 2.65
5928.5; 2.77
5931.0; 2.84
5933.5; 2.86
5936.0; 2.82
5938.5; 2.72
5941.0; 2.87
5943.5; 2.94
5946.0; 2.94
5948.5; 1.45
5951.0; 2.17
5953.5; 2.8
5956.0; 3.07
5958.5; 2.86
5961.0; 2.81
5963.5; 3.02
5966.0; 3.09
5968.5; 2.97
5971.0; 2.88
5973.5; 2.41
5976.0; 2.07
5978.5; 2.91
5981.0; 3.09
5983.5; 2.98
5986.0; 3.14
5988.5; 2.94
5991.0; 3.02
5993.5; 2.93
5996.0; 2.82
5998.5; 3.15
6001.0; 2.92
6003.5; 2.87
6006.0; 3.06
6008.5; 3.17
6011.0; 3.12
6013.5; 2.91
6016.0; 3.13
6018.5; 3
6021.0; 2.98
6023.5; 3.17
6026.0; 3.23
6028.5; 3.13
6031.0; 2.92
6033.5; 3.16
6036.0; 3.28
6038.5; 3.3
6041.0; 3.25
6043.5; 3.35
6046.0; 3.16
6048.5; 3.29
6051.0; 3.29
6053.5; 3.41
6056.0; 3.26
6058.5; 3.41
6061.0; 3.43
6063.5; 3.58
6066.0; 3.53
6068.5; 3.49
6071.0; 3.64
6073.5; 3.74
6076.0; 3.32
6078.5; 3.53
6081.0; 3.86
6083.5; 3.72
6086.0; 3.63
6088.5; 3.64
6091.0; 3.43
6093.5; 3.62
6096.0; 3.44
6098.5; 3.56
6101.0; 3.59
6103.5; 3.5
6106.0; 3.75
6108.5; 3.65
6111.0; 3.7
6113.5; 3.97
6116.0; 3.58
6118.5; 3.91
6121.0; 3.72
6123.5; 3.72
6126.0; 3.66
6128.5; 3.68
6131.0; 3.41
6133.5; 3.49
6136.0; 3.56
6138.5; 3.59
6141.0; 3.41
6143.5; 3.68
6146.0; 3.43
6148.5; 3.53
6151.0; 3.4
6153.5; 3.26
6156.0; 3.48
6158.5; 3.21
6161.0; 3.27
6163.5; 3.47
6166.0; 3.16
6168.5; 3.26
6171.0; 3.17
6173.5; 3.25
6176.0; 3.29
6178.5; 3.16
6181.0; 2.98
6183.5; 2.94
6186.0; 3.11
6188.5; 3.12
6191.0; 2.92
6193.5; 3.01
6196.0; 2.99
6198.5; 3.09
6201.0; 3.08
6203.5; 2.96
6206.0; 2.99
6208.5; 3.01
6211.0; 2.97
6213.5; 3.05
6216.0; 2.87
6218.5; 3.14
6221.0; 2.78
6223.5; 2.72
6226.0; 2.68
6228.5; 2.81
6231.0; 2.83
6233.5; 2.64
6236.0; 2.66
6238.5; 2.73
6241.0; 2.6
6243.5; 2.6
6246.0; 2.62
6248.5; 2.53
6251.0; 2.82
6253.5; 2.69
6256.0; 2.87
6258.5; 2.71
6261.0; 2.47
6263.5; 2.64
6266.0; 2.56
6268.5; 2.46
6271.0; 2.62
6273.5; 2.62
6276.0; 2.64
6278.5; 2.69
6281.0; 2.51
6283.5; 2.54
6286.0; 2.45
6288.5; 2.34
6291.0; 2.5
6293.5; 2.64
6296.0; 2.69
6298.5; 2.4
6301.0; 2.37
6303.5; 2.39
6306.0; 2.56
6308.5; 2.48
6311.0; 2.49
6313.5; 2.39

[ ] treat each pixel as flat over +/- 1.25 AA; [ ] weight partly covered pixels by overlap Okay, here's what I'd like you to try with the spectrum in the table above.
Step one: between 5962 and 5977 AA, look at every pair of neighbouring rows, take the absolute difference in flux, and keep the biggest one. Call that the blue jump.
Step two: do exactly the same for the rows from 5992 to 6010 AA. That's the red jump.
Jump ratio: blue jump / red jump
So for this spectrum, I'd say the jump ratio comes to 1.4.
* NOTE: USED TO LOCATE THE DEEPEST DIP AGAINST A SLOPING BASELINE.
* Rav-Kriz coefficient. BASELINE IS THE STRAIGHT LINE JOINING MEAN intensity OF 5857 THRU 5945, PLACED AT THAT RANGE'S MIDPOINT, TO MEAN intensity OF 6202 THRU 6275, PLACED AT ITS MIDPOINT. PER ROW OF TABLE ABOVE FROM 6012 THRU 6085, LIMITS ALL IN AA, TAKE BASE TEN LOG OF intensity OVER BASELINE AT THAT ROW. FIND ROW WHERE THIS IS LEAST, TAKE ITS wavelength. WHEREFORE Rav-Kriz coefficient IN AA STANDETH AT 6013.5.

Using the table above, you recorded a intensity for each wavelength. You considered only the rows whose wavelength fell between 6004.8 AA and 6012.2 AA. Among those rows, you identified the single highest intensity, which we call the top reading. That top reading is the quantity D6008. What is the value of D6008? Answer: 3.17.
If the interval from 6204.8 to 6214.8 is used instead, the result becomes 3.05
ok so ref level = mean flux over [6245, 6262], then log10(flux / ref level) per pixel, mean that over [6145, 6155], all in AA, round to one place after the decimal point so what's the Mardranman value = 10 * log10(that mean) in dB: -9.8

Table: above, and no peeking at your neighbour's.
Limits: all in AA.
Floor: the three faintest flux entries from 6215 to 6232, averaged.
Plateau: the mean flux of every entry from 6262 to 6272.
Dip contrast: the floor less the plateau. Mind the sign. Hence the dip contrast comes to 0.2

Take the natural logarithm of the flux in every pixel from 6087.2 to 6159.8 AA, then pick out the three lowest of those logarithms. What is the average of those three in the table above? 1.19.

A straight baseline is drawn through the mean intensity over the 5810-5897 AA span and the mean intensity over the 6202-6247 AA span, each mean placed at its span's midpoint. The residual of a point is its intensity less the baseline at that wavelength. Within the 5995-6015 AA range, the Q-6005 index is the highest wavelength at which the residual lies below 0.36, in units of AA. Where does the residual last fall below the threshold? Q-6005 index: 6013.5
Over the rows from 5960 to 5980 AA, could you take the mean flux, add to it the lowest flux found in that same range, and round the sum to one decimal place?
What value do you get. 4.8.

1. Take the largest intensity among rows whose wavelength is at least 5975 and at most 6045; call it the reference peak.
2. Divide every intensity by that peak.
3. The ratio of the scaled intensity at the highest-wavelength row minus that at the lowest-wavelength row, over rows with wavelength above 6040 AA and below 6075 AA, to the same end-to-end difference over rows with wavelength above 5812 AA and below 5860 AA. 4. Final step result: -1.4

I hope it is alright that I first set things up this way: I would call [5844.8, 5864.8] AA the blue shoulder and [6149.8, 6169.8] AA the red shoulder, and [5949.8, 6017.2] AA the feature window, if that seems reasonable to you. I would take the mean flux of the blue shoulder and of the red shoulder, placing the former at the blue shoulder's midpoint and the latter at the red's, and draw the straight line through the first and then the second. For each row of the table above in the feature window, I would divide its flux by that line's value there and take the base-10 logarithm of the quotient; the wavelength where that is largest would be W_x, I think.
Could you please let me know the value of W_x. 5956.0 AA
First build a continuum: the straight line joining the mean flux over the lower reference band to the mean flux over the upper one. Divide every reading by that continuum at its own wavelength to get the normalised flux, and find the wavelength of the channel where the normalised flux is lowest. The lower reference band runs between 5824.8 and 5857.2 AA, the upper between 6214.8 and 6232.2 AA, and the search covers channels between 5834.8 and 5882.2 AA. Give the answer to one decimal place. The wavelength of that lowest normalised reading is 5878.5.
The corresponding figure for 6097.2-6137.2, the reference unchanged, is 6131.0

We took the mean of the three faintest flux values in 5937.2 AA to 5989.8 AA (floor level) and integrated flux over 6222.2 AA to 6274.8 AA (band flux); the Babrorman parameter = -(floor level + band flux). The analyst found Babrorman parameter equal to -142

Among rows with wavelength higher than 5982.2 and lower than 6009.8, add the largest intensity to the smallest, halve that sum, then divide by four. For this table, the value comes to 0.75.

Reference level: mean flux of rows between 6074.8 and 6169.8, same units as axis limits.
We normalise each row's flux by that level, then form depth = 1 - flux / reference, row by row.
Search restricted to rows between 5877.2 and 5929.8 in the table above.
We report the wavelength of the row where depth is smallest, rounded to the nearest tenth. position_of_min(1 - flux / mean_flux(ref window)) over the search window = 5923.5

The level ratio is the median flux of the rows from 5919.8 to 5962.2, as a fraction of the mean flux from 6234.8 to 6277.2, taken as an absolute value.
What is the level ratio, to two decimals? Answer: 1.08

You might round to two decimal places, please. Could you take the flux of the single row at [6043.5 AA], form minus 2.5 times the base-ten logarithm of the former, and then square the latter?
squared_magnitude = 1.72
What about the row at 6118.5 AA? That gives 2.19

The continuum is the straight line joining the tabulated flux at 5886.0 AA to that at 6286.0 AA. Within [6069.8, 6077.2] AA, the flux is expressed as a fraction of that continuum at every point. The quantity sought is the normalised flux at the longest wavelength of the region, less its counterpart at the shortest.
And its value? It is -0.12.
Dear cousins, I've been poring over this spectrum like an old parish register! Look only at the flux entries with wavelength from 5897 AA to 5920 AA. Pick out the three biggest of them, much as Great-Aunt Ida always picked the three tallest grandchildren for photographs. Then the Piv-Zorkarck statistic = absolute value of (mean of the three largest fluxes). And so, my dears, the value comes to 2.78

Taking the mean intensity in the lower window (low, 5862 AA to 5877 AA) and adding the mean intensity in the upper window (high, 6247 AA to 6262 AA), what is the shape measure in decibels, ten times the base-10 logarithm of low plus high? 7.3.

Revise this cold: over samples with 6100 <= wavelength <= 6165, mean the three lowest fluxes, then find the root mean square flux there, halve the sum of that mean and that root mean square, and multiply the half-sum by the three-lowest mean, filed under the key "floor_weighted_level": 11.1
